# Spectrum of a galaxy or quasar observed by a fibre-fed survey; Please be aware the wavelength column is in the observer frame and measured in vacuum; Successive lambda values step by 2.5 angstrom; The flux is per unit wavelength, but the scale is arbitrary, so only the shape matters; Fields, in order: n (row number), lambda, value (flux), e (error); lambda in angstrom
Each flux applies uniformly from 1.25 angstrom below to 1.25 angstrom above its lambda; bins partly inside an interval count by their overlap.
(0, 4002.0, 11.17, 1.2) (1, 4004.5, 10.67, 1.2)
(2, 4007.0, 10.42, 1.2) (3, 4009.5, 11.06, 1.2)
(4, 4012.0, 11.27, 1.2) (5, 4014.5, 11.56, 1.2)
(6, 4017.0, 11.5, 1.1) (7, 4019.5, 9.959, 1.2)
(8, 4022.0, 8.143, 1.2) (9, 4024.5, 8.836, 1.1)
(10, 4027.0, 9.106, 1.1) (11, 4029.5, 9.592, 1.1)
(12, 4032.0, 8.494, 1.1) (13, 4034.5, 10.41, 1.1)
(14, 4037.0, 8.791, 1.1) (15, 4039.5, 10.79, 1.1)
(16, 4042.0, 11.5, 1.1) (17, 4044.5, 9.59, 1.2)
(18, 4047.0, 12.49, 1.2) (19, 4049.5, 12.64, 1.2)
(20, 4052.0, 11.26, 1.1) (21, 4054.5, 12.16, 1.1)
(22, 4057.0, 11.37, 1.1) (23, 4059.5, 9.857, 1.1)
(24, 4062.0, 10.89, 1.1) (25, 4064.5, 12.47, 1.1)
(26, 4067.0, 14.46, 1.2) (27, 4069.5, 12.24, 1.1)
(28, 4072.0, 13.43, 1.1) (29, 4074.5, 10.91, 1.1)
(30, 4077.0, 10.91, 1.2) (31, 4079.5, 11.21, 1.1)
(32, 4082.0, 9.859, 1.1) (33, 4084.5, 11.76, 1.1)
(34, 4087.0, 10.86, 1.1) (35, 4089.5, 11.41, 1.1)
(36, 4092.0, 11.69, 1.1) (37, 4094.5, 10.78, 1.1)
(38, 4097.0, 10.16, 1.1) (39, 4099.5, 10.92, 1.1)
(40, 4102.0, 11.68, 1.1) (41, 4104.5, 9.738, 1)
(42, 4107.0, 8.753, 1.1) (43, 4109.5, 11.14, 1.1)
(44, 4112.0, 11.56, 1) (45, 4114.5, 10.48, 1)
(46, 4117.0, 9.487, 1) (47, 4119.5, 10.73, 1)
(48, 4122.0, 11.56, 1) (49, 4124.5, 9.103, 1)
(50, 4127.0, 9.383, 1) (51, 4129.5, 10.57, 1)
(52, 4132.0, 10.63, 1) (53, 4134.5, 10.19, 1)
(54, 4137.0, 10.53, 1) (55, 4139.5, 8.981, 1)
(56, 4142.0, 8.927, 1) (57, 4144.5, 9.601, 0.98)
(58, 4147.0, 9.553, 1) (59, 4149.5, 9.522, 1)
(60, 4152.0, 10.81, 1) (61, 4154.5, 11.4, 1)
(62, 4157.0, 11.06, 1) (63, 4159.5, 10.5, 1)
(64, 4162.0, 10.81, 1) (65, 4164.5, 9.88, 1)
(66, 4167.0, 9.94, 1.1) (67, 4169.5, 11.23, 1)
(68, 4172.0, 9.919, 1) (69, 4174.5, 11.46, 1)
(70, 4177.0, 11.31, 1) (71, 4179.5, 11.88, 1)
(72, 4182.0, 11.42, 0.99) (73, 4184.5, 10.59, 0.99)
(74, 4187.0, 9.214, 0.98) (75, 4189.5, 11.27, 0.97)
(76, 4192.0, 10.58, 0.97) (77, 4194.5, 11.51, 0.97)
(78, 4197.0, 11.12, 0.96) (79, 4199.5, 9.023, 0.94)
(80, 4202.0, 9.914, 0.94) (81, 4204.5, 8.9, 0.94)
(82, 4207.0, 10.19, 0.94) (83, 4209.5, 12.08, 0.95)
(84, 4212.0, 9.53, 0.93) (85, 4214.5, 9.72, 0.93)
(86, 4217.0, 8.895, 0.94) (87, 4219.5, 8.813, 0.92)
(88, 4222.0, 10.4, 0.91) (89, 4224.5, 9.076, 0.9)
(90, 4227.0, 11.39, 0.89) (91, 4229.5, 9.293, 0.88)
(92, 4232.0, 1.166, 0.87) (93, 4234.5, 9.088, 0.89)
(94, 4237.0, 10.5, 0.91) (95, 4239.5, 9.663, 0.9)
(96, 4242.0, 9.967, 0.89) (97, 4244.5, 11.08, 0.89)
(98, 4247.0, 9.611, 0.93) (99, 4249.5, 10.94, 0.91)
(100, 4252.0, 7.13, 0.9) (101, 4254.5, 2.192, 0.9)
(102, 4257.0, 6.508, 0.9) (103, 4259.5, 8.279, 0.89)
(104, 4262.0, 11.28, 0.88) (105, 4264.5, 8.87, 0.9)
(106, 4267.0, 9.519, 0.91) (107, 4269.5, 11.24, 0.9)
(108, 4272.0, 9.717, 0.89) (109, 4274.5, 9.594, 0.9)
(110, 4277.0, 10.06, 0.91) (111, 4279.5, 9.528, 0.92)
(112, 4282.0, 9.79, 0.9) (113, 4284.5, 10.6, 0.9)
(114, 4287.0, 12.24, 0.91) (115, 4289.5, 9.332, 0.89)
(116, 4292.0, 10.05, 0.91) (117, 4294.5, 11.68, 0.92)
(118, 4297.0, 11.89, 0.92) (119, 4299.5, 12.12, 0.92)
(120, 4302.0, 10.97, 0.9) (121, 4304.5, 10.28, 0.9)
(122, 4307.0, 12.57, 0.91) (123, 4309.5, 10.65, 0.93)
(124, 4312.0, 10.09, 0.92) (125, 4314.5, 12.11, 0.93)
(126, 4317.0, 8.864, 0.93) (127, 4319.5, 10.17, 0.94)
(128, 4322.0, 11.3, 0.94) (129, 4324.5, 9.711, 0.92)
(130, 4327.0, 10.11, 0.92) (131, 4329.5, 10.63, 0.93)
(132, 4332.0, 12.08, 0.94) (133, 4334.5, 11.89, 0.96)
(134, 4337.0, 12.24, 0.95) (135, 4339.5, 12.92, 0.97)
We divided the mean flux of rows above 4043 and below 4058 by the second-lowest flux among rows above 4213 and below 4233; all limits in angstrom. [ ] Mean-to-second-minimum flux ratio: 1.31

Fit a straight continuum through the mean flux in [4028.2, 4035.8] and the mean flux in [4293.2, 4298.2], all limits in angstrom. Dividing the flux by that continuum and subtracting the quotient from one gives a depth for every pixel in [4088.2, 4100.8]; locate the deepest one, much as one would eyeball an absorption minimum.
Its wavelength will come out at 4097.0 angstrom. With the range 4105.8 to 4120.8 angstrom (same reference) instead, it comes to 4107.0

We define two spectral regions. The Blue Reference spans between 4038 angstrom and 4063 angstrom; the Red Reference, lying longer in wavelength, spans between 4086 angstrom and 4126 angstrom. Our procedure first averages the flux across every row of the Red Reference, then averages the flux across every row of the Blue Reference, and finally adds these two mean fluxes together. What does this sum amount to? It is 21.9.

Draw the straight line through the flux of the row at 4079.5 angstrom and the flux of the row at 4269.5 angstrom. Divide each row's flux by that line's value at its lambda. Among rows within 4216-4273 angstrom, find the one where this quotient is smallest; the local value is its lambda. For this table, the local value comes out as 4232.0 angstrom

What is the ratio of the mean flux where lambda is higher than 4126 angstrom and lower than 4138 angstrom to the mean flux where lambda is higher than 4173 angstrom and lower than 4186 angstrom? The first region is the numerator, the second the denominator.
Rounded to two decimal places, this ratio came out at 0.91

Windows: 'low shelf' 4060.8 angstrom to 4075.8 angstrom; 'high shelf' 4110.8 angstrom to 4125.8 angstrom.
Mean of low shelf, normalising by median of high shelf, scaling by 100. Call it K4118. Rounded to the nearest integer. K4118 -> 117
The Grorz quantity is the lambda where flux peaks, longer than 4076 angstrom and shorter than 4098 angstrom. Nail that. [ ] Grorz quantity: 4084.5 angstrom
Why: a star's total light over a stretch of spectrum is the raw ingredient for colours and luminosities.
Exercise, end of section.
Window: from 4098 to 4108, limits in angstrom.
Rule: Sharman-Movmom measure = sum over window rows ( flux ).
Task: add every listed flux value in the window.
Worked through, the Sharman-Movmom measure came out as 41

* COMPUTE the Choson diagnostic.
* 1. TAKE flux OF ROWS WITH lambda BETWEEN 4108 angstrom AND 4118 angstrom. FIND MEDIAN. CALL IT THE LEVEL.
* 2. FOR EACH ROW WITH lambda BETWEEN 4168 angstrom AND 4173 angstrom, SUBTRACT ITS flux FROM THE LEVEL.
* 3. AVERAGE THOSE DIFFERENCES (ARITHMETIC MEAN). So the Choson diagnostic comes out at 0.2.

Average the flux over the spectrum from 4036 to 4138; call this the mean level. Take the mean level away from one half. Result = -10.5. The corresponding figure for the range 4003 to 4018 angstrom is -10.6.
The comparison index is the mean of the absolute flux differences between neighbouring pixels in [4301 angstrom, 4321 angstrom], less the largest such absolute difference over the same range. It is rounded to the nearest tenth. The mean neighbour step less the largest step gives -1.5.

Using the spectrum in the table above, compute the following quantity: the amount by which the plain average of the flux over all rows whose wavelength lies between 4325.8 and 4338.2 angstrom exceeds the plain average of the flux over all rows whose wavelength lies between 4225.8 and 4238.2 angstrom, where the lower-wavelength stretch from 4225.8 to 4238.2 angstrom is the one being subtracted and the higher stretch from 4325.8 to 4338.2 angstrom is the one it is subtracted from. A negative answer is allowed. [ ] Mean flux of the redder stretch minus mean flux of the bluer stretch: 3.1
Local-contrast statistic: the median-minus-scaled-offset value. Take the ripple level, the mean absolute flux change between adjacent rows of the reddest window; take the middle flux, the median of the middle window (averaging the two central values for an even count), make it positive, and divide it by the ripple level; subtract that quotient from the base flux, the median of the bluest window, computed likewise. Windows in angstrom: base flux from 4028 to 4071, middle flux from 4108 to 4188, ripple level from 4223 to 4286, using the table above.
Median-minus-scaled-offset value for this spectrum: 6.5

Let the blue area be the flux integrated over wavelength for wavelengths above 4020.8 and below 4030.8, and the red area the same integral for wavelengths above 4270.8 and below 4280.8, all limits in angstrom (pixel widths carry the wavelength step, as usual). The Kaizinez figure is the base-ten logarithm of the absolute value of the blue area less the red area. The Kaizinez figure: 0.91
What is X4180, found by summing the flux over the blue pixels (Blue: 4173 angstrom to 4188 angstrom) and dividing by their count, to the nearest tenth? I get 11.0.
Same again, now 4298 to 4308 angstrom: 11.5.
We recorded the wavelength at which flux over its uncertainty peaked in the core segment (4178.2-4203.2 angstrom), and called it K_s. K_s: 4179.5 angstrom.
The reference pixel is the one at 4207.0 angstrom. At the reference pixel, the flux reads 10.19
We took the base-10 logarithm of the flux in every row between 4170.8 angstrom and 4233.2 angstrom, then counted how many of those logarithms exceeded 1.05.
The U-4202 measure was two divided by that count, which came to 0.25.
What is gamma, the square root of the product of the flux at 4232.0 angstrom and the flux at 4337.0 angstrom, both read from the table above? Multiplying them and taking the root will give 3.8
